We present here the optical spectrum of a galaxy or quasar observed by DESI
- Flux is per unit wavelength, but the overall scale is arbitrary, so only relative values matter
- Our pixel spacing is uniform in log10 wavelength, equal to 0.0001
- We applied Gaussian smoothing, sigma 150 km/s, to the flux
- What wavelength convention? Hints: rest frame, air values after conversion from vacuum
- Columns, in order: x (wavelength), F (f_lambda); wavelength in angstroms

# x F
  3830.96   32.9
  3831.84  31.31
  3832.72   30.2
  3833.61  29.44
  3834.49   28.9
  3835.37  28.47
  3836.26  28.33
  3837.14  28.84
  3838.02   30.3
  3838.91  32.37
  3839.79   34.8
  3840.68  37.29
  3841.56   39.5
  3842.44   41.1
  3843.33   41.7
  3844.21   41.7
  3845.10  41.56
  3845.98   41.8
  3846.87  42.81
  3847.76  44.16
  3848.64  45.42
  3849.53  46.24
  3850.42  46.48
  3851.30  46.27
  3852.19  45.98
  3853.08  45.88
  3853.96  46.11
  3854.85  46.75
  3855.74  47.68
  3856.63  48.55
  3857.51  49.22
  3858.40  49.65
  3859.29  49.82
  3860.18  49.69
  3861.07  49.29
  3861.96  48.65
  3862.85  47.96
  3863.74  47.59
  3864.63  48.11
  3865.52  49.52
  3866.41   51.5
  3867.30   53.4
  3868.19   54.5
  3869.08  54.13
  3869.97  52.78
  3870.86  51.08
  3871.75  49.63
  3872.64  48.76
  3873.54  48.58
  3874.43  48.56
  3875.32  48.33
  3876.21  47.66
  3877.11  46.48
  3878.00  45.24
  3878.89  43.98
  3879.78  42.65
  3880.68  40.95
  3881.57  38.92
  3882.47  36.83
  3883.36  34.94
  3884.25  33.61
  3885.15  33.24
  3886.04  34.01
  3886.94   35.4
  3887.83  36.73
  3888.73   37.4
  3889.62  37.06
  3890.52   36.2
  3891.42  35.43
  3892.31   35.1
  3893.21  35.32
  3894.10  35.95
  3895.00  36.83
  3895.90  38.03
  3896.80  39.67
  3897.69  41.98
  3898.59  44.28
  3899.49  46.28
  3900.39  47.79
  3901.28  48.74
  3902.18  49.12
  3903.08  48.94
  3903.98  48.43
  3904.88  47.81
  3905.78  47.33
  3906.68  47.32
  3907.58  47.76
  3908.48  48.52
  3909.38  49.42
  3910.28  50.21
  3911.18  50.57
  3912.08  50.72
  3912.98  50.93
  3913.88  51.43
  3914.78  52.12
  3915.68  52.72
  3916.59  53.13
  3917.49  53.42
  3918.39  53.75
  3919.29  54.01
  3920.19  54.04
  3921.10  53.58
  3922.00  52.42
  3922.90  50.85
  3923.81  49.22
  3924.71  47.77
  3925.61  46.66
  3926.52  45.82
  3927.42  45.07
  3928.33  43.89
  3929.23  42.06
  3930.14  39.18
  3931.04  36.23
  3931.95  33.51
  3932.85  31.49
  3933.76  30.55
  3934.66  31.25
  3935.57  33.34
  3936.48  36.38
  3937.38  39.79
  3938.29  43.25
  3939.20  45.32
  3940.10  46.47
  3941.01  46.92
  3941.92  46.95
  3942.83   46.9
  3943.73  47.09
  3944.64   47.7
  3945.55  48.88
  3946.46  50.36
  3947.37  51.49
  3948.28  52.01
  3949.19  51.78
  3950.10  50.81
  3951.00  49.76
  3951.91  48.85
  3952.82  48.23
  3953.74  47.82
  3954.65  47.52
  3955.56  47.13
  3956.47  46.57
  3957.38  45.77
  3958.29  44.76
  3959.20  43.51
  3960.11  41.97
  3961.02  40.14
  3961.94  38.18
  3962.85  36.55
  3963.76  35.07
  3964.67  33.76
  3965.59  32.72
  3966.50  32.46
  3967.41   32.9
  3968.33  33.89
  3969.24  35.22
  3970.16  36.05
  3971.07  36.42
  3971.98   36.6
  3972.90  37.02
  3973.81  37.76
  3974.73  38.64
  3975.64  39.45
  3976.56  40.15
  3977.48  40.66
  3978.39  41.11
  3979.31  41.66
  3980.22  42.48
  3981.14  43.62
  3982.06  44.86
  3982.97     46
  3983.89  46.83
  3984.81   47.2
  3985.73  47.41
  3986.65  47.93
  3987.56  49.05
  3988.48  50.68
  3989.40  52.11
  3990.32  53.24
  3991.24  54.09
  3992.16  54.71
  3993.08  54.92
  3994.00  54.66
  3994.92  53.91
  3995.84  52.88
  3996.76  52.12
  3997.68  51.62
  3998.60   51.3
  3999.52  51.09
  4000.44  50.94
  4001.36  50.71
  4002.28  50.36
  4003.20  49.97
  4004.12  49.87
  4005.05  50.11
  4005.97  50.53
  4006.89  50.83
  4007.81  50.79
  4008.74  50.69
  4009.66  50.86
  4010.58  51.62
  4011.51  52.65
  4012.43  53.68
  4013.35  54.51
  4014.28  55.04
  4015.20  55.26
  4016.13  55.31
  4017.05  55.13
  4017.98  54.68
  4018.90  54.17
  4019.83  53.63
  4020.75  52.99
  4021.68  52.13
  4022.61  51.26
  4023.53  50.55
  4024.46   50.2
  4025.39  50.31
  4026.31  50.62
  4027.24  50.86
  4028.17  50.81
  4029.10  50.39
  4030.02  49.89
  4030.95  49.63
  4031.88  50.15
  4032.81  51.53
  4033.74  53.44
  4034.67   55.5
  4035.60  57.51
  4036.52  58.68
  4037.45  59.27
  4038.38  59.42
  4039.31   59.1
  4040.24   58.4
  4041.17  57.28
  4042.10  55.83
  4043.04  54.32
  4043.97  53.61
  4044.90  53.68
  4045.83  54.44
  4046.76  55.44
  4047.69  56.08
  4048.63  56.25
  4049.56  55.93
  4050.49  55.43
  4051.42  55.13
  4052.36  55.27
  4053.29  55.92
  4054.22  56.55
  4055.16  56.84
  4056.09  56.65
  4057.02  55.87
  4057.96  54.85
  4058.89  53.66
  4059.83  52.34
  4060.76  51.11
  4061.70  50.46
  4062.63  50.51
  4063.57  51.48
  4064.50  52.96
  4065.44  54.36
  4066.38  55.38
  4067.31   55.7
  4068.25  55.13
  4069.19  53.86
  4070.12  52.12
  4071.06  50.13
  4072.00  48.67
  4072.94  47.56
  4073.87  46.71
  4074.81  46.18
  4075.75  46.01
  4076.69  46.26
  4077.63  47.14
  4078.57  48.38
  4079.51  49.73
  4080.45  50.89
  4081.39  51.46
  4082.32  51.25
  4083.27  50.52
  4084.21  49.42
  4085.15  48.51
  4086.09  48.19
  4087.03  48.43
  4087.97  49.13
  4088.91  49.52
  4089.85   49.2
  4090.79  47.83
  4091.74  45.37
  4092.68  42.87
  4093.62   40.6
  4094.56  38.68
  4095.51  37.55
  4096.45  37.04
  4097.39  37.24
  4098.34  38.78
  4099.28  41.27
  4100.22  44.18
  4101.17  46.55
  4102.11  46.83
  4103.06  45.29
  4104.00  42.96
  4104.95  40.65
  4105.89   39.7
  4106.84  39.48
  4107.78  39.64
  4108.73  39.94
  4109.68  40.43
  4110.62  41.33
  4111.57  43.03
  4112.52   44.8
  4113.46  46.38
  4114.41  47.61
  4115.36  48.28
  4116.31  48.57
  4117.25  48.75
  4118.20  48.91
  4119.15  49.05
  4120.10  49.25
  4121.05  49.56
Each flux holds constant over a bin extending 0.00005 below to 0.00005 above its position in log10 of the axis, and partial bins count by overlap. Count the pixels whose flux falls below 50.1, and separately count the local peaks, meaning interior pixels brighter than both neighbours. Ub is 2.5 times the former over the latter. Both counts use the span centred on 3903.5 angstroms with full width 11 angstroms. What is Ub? 30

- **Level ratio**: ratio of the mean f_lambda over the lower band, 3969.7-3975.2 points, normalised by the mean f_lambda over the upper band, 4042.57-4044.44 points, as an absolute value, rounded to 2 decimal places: 0.69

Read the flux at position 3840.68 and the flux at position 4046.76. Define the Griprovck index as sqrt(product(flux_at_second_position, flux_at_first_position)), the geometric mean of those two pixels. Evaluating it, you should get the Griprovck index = 45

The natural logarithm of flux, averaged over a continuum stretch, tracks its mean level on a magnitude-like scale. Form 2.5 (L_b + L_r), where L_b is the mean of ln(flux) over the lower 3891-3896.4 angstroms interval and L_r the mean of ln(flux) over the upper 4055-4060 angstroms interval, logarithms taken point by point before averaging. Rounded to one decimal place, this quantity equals 19.0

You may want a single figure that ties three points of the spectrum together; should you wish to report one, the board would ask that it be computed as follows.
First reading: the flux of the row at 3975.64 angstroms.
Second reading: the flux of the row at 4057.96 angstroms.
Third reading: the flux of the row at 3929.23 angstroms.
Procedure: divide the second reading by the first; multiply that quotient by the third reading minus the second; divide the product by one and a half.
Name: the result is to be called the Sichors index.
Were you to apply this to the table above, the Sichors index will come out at -12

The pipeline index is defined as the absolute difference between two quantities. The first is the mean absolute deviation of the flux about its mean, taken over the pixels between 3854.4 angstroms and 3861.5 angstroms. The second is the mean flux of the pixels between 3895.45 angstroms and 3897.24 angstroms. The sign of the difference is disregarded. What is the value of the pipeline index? 38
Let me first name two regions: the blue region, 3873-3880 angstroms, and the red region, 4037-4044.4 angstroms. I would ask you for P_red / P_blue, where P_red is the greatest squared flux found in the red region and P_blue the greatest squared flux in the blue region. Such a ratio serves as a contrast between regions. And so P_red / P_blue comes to 1.5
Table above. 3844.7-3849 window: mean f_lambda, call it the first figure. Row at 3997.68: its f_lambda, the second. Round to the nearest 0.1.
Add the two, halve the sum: 47.4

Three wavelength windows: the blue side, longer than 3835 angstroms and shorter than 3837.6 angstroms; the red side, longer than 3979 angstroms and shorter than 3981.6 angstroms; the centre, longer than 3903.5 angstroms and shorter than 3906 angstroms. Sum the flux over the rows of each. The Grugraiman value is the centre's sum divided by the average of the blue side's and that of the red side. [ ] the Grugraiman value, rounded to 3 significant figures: 1.35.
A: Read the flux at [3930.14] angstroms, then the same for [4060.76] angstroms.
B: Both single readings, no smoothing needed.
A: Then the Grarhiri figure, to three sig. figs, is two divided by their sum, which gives 0.0222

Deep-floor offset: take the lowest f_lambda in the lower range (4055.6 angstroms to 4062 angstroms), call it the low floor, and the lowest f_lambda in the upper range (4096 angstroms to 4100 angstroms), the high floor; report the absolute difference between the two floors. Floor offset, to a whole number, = 13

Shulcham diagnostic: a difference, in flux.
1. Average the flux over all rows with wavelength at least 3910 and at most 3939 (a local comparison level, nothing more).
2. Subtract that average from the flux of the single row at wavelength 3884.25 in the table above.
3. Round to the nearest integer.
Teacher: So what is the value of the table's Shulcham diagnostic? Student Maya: -12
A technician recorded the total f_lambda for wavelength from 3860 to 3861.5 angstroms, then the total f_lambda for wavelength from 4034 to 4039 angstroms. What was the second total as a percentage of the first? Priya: 293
